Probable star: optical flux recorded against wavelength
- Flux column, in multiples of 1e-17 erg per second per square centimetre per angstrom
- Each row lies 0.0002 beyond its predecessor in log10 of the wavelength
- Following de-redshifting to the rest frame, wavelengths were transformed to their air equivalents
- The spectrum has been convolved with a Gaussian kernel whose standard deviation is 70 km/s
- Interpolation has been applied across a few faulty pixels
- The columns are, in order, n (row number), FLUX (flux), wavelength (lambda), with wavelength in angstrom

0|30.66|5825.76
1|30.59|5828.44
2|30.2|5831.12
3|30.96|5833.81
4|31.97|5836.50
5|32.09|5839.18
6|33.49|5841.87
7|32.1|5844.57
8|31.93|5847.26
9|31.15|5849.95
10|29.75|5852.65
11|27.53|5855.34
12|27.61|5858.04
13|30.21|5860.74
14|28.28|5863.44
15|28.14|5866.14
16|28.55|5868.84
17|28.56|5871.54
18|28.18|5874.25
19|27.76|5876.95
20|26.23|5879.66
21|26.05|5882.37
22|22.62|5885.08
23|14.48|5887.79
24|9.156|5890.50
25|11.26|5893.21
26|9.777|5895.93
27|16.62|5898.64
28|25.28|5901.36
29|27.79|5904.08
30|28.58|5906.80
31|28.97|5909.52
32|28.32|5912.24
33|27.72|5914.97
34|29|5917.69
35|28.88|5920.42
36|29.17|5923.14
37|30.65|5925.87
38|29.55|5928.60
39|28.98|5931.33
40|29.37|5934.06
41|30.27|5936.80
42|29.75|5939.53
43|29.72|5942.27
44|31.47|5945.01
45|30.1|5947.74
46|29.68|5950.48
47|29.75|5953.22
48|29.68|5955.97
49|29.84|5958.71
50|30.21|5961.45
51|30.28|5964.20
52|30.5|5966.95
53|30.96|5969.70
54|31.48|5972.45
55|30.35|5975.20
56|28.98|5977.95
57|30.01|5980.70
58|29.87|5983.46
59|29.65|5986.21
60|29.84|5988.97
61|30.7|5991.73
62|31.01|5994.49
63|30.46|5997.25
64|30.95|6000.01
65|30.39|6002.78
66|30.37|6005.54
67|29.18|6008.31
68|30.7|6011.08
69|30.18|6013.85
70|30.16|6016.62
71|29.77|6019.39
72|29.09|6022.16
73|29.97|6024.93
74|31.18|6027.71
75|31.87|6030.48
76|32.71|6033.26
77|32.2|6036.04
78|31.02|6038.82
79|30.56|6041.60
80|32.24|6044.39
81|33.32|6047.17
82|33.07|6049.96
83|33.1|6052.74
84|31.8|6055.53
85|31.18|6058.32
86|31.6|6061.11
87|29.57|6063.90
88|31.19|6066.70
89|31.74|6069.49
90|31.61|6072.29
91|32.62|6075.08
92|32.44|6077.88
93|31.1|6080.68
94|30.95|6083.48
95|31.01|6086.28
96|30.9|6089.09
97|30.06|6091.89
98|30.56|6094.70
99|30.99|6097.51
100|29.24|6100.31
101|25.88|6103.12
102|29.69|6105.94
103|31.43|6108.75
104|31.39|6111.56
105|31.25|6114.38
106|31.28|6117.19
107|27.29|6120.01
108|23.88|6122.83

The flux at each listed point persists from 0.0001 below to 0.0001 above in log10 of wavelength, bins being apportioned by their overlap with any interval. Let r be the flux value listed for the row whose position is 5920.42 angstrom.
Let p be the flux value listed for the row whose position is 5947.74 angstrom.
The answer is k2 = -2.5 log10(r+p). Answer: -4.43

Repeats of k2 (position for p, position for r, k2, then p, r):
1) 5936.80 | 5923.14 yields -4.44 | 30.27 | 29.17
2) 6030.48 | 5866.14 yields -4.45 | 31.87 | 28.14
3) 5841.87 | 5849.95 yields -4.53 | 33.49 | 31.15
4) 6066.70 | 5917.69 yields -4.45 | 31.19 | 29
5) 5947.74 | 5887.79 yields -4.12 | 30.1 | 14.48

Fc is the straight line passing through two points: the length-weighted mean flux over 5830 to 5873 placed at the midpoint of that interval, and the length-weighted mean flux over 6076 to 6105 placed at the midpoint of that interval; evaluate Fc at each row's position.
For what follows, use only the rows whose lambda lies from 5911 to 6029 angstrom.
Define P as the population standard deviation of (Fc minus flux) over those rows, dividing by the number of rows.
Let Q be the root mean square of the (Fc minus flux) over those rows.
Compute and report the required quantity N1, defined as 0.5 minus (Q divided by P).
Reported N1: -0.56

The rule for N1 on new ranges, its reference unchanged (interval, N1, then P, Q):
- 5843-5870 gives -0.57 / 1.7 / 1.8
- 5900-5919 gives -1.64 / 1.2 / 2.5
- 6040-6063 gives -1.67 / 0.9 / 2.0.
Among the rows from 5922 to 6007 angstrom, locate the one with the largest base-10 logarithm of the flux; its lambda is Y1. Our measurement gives 5972.45 angstrom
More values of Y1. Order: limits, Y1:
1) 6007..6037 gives 6033.26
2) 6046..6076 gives 6047.17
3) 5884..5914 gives 5909.52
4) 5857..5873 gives 5860.74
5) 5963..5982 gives 5972.45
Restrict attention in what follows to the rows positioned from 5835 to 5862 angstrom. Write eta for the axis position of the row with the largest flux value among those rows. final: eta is 5841.87 angstrom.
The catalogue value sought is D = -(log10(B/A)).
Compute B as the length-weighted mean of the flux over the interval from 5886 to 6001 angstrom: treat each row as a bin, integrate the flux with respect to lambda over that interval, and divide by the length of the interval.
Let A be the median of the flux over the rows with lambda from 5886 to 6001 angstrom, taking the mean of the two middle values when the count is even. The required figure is 0.0320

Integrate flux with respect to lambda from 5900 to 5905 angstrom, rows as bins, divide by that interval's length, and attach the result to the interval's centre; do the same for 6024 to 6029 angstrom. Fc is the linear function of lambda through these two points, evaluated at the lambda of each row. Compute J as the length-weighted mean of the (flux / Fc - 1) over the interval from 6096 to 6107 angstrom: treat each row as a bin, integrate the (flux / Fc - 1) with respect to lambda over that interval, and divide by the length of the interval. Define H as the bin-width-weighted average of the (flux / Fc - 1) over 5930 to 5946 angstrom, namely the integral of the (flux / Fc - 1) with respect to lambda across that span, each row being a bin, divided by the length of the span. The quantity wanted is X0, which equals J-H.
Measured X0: -0.209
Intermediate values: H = 0.08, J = -0.13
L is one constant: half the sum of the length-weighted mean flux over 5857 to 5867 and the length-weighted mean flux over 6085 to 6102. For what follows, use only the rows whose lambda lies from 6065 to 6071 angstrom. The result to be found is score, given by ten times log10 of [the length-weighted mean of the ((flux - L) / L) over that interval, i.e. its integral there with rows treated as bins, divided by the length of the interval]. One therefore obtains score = -12.0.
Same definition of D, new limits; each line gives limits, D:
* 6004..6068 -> 0.0007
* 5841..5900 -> 0.0504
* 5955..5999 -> -0.0001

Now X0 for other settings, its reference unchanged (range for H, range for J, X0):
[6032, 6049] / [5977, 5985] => -0.010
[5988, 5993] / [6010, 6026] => -0.042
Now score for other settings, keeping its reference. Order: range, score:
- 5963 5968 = -15.2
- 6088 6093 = -14.8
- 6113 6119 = -12.9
